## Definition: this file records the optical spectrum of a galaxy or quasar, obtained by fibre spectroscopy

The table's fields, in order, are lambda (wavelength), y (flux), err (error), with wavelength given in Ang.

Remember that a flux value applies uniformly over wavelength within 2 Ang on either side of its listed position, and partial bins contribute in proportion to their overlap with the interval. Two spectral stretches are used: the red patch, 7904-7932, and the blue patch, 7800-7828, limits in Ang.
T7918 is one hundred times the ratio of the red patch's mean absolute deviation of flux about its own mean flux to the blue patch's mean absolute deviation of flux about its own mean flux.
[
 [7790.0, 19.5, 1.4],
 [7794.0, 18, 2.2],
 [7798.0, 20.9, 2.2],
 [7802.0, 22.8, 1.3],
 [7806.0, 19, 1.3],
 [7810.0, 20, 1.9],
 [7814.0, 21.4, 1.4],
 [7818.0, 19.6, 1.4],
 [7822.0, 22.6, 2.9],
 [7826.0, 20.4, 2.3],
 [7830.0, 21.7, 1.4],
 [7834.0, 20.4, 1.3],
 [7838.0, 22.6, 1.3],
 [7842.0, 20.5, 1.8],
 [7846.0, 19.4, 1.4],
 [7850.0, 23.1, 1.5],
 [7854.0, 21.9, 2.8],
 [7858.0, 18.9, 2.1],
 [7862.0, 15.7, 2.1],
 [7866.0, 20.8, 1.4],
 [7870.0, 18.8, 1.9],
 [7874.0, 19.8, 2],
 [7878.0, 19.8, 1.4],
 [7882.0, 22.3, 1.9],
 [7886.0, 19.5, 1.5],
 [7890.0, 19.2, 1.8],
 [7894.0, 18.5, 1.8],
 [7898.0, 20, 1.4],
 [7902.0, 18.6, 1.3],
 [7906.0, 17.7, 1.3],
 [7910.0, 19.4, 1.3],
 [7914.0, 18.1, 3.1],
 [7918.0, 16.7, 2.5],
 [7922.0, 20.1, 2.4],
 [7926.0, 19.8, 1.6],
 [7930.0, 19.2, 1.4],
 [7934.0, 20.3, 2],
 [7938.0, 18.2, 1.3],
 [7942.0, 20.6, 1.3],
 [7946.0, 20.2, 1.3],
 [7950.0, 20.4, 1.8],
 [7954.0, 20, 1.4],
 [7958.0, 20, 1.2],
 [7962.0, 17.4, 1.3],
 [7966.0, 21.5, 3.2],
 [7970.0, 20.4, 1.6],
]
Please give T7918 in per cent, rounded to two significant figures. 84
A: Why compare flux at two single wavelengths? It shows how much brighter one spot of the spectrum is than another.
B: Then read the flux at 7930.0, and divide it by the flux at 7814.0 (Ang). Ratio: 0.90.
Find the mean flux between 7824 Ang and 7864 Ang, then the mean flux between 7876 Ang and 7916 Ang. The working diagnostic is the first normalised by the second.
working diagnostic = 1.06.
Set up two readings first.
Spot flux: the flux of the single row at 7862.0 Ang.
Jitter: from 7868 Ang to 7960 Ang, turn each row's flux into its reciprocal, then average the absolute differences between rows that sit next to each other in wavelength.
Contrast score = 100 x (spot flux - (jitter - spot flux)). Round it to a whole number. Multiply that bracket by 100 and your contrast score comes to 3140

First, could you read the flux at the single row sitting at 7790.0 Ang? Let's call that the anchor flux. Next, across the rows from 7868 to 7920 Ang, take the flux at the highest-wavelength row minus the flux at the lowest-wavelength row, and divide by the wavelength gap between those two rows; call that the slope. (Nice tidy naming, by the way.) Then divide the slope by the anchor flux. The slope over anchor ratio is -0.0022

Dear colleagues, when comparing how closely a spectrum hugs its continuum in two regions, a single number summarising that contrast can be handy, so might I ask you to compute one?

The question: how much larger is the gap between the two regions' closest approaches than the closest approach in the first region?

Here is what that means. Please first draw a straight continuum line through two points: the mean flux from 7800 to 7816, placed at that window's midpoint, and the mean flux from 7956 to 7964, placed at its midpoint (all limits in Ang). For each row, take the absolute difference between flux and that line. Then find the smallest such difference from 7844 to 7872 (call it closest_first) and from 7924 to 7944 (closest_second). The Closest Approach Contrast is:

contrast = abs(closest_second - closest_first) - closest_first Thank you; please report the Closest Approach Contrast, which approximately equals -0.086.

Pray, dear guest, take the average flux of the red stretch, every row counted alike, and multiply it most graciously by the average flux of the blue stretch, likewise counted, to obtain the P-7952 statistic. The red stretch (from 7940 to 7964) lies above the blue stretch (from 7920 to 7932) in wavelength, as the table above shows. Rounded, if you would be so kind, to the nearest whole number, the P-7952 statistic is 389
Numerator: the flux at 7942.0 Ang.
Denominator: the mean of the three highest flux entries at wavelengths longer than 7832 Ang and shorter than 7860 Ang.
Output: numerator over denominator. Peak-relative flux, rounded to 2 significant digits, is 0.91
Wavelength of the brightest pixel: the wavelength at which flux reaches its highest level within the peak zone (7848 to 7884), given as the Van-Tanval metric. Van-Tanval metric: 7850.0 Ang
